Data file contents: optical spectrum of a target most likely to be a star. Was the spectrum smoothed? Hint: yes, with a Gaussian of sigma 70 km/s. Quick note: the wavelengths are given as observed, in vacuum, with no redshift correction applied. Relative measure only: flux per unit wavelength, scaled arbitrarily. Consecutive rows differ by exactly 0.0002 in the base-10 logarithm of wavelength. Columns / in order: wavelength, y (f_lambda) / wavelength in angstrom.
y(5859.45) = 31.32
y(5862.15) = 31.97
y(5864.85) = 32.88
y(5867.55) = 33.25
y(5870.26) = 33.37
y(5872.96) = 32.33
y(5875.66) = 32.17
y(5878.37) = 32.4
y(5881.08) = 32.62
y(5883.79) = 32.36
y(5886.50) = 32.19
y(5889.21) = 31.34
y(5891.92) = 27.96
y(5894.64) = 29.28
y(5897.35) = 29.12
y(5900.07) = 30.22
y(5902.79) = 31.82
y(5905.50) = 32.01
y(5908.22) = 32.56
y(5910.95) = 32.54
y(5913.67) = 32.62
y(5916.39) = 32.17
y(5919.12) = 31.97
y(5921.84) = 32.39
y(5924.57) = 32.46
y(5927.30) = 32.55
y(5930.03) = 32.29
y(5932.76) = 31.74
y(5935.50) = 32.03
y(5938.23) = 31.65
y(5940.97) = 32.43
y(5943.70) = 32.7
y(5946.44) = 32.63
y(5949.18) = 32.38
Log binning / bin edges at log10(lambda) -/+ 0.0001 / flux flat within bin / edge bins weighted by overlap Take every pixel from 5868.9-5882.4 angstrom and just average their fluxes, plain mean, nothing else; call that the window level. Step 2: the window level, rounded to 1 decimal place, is 32.6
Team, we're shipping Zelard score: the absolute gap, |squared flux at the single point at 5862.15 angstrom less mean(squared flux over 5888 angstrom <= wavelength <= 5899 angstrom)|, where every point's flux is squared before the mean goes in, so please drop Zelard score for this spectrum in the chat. 155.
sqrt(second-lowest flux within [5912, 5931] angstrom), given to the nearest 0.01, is 5.67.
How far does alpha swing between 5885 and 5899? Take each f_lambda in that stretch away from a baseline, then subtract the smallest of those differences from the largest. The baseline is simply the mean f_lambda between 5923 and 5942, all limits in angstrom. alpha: 4.2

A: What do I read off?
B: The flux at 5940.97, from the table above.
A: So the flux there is 32.43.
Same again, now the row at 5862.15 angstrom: 31.97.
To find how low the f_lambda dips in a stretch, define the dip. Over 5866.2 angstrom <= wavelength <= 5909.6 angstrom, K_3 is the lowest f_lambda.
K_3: 27.96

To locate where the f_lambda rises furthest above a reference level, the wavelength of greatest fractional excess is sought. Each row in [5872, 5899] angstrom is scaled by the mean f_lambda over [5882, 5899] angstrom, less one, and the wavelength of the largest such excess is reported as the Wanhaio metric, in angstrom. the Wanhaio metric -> 5881.08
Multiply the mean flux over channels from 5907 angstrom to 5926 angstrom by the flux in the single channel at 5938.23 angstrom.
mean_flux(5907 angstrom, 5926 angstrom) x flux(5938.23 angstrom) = 1025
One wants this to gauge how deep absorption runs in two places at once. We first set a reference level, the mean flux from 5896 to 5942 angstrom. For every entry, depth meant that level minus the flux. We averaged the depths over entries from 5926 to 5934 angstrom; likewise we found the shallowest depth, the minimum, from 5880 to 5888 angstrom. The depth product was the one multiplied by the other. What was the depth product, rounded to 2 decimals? 0.20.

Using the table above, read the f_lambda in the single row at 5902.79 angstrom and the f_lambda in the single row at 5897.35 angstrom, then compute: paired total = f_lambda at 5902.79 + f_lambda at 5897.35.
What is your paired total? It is 61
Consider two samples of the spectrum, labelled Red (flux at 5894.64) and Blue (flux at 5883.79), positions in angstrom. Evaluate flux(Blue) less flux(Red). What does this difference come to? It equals 3.1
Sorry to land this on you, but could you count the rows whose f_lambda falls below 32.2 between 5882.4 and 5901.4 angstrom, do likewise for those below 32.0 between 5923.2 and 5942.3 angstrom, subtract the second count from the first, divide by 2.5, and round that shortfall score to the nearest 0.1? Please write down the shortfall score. 1.6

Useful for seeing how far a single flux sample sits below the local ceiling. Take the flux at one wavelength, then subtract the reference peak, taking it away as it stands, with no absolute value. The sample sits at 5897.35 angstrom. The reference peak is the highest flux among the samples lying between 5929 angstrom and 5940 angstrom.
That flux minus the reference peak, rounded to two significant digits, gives -3.2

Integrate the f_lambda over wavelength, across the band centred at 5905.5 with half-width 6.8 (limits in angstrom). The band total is 433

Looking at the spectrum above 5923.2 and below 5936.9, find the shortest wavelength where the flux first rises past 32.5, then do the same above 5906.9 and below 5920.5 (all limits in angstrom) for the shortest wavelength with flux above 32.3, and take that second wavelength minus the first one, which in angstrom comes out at -19.1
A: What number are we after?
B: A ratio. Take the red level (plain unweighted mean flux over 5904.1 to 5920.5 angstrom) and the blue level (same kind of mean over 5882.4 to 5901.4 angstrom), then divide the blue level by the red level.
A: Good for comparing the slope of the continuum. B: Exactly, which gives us 0.939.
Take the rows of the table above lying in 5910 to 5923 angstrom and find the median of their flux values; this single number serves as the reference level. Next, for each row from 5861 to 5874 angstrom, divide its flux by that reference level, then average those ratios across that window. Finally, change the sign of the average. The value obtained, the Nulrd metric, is -1.01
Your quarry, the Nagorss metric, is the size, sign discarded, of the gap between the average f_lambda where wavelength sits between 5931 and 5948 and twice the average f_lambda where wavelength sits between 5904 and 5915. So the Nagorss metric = 32.7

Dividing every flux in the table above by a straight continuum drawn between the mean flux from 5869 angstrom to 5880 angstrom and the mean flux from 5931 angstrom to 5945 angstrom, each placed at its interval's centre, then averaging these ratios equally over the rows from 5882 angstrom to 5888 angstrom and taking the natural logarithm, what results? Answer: -0.01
